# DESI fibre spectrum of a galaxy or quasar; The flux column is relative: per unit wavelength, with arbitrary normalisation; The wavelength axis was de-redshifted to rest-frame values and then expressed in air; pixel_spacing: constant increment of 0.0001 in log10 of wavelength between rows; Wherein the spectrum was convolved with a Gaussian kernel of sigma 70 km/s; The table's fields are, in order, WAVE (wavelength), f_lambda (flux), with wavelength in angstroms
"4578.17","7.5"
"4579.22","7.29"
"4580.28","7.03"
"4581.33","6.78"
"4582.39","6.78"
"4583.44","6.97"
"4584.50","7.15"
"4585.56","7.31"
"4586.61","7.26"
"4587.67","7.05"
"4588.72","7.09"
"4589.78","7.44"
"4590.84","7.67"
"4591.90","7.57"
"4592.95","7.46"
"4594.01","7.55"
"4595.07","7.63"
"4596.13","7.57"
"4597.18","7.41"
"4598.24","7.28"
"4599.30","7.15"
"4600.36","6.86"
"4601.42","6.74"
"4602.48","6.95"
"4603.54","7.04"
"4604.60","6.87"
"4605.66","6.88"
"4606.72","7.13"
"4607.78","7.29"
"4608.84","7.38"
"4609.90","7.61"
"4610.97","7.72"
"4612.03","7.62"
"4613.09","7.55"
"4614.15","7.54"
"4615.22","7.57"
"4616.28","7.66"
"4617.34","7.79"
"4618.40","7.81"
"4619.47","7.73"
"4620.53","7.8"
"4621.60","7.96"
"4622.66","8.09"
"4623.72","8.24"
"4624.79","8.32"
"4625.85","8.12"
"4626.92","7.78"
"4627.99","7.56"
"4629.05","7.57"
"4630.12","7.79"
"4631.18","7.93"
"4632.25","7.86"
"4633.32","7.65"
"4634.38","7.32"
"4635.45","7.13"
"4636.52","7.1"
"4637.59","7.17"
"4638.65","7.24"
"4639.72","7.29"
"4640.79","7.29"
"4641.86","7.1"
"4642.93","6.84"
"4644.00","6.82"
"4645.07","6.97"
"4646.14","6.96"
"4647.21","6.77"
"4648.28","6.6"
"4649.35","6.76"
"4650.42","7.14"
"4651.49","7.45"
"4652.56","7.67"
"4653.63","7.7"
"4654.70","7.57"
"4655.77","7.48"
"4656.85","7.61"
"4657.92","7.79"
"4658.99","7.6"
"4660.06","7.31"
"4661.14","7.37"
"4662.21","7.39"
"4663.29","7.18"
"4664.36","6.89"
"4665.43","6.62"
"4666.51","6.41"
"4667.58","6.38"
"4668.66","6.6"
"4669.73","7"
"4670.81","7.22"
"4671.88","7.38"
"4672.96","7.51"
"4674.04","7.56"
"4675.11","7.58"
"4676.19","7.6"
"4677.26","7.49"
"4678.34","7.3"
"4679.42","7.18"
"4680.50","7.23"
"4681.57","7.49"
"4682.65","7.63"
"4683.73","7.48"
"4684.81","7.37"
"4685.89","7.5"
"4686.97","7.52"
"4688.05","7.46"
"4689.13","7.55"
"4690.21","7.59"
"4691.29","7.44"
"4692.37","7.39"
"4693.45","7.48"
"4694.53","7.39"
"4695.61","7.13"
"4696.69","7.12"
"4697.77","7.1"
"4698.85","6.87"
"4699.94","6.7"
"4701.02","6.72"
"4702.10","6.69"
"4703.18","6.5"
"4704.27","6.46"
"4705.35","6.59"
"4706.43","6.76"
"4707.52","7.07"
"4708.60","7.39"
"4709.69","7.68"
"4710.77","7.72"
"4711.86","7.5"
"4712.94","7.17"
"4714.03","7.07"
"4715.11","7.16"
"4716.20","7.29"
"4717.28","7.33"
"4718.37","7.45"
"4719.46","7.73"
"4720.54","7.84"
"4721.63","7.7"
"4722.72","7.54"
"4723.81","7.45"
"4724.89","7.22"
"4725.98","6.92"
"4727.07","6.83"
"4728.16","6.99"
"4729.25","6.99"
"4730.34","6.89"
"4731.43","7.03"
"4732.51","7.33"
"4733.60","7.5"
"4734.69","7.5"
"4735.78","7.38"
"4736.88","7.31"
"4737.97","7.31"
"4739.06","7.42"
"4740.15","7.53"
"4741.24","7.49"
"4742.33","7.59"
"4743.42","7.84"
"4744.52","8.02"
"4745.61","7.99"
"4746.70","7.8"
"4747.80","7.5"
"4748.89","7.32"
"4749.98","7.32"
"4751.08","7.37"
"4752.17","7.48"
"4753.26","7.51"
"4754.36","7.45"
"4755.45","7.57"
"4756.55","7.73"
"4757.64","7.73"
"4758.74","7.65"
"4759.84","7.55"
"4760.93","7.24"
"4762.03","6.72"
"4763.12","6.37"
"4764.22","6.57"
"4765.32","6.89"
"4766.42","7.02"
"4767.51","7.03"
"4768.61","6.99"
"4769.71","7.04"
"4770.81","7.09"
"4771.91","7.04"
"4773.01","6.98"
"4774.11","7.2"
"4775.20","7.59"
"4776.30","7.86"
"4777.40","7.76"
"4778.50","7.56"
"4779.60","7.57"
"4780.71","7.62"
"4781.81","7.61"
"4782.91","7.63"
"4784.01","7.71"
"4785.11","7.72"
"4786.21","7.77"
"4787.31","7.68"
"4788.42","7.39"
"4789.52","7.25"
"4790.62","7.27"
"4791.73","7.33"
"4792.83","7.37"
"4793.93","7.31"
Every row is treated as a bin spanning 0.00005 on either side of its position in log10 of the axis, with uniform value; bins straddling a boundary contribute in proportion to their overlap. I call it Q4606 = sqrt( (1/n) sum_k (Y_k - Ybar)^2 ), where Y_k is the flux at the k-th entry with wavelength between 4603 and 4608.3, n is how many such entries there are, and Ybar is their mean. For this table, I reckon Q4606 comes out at 0.158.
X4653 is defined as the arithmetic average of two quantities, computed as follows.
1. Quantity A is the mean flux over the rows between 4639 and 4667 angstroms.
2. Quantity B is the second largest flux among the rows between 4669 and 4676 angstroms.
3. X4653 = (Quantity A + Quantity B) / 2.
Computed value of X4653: 7.37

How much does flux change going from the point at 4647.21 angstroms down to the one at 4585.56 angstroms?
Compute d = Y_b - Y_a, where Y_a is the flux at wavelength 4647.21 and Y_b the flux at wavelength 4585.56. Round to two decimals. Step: 0.54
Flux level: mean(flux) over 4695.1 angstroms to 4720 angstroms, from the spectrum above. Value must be 7.10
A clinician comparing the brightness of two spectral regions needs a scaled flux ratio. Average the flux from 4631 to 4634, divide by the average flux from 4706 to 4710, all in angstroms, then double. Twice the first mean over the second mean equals 2.16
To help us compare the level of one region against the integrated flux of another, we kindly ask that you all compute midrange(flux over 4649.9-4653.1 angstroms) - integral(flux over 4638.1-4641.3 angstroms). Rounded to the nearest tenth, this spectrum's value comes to -15.9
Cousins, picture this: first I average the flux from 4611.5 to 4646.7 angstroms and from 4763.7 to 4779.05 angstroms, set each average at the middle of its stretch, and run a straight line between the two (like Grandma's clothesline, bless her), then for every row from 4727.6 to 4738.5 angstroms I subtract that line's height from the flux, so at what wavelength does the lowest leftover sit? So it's 4730.34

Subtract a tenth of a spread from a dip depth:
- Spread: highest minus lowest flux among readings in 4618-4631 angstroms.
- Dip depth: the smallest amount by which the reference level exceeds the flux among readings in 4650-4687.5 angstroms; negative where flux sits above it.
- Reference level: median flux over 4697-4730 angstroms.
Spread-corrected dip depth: -0.7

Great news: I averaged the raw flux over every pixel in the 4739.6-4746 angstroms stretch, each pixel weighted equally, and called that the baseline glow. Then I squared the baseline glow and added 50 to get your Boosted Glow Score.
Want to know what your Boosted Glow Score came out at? 110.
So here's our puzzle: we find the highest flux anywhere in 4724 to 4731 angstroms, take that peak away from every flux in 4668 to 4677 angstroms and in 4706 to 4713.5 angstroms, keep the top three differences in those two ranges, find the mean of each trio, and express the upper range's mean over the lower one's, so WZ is 1.1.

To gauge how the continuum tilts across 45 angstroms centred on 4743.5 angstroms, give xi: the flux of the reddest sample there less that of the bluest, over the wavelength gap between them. -0.019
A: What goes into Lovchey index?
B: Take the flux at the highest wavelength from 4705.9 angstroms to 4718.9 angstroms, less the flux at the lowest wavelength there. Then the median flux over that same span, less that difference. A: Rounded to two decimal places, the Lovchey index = 6.62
